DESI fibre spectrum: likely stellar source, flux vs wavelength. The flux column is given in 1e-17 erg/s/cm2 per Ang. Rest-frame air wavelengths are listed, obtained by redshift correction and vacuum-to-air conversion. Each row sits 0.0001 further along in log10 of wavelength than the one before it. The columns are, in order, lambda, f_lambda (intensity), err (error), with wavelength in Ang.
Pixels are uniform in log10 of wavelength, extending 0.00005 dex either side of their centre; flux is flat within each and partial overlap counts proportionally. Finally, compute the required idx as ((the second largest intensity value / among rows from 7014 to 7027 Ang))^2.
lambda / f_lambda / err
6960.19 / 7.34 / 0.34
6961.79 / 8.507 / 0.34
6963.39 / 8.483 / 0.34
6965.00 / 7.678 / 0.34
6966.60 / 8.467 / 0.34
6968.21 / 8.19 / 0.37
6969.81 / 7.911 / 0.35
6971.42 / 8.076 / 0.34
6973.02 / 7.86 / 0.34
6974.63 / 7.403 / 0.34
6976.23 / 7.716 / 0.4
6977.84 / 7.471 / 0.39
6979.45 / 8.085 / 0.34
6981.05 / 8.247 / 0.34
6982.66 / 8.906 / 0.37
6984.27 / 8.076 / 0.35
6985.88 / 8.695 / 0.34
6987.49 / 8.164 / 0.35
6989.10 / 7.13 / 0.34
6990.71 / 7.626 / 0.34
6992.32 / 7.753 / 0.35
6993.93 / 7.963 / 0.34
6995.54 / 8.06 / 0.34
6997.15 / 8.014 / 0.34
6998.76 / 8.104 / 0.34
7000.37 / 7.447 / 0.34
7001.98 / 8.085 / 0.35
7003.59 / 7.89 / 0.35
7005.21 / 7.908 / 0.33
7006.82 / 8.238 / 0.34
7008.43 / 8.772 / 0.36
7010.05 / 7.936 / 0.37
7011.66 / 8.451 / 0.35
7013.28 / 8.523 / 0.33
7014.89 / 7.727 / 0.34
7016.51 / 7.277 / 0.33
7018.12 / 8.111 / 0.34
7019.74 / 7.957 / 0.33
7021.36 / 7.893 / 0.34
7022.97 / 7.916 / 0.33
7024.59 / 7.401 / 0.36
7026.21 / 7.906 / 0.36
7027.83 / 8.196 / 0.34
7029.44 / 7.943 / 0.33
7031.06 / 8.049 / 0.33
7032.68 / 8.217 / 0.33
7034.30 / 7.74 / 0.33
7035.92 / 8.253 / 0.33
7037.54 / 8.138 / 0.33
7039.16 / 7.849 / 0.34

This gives 63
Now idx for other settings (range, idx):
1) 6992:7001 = 65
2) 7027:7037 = 68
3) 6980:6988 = 76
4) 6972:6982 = 65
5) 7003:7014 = 73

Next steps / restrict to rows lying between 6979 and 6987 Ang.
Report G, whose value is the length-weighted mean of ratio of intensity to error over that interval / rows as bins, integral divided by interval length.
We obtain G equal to 24.1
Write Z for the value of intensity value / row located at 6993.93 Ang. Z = 7.963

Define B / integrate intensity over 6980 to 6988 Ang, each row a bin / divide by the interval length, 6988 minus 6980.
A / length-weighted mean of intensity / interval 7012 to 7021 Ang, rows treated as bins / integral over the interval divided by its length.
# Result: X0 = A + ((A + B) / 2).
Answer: 16.1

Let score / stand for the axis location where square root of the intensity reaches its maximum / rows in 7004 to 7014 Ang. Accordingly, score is 7008.43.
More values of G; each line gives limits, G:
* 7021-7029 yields 22.8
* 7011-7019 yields 23.7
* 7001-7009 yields 23.6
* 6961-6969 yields 23.9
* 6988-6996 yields 22.5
